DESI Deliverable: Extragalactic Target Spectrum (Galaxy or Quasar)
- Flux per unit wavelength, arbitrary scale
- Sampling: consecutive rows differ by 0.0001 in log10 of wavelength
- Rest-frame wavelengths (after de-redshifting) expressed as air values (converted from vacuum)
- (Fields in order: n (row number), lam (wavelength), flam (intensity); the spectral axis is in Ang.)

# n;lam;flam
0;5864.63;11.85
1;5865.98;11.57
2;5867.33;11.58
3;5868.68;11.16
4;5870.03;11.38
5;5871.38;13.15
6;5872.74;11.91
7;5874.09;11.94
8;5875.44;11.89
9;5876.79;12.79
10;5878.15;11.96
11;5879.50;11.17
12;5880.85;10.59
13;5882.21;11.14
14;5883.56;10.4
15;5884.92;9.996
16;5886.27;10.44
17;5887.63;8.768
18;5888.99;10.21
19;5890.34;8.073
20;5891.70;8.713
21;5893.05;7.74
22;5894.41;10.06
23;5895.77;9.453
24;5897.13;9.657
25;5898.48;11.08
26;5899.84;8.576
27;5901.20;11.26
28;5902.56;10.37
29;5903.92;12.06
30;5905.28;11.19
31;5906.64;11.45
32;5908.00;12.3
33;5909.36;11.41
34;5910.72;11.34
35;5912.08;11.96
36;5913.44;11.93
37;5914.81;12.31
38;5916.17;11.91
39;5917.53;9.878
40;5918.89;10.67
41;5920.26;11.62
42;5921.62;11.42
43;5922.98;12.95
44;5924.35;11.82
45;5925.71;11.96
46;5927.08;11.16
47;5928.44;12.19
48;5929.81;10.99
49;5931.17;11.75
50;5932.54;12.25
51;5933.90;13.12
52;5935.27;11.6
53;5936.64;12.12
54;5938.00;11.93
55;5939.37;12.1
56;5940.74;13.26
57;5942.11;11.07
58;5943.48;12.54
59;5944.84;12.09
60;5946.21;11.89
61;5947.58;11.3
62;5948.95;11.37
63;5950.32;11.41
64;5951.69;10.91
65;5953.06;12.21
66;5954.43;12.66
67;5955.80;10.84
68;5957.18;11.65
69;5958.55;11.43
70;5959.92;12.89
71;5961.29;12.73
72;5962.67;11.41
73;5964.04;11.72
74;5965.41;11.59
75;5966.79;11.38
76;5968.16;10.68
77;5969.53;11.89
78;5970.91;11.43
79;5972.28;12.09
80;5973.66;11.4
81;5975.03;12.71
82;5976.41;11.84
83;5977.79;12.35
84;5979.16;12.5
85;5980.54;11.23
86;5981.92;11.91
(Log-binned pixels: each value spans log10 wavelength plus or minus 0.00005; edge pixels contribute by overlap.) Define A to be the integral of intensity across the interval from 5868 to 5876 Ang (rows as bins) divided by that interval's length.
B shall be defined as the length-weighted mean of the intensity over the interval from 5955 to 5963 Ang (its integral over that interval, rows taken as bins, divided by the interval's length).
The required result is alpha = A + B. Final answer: 23.8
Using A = 11.9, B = 11.8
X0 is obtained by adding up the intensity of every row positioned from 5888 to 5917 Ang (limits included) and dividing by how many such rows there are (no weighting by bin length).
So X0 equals 10.6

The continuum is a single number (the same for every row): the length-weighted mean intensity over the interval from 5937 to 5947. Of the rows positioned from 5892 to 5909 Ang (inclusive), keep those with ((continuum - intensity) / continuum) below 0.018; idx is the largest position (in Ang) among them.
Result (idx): 5908.00 Ang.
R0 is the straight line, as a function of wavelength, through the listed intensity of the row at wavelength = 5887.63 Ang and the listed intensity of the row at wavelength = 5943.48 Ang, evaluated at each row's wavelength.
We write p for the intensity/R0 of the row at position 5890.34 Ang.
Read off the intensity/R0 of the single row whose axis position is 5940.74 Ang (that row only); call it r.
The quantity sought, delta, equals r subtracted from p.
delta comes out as -0.2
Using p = 0.90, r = 1.07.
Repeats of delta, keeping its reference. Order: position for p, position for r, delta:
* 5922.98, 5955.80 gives 0.4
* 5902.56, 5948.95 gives 0.2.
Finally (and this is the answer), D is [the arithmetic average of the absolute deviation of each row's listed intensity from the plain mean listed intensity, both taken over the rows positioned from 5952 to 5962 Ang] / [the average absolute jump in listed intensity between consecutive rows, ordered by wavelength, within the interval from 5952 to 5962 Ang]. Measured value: 0.79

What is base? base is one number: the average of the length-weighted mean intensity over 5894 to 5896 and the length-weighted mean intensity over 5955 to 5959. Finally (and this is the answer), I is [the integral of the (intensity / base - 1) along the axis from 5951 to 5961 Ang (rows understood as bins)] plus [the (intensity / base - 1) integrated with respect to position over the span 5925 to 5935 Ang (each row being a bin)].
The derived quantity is 2.5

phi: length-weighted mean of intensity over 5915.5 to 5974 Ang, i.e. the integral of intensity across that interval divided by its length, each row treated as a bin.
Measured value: 11.8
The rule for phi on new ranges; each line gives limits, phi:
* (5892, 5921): 10.8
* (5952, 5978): 11.8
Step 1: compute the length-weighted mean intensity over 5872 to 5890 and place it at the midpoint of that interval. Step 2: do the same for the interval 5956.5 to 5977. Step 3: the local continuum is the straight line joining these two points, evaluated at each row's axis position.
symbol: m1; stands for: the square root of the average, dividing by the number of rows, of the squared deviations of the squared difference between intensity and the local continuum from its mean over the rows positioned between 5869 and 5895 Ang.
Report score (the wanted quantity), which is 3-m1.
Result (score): -0.1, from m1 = 3.1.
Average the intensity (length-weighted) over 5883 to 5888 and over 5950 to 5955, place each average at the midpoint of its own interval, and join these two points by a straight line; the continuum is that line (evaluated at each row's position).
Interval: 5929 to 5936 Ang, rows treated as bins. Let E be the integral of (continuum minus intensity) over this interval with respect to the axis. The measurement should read -4.8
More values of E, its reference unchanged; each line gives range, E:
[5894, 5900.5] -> 3.4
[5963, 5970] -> 5.3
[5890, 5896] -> 8.1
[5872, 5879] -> -16.9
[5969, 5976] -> 3.2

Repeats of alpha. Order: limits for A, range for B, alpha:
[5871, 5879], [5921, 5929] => 24.1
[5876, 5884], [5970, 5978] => 23.3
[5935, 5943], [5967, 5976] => 23.7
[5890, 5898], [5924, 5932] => 20.7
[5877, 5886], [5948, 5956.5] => 22.5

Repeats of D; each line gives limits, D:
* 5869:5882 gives 0.70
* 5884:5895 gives 0.67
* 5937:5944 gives 0.46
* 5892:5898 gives 0.71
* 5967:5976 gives 0.61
